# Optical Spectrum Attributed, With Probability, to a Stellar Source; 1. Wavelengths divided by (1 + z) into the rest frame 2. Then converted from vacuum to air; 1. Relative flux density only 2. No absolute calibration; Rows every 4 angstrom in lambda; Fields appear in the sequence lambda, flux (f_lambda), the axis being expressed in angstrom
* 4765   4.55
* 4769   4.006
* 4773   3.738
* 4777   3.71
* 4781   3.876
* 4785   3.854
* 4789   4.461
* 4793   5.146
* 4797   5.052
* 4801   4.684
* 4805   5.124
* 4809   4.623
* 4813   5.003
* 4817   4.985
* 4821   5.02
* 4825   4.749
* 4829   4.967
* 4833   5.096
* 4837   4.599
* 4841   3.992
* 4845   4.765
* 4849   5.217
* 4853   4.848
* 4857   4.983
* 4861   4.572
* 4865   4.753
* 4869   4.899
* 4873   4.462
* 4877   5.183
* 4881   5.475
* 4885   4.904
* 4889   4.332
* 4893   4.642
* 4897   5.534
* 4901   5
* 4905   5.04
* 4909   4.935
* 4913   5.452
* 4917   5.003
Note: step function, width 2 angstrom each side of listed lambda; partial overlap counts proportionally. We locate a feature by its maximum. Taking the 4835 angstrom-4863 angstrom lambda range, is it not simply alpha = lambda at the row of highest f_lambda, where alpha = 4849 angstrom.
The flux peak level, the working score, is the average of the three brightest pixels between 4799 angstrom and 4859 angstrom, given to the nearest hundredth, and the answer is 5.15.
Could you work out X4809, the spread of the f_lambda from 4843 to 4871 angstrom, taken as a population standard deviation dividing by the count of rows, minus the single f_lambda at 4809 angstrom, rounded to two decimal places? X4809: -4.43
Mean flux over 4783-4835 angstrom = 4.83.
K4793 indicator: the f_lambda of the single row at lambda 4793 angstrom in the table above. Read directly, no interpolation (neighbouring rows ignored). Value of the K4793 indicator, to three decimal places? 5.146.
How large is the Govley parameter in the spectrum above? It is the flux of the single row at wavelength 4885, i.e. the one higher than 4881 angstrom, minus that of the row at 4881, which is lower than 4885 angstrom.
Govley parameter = -0.57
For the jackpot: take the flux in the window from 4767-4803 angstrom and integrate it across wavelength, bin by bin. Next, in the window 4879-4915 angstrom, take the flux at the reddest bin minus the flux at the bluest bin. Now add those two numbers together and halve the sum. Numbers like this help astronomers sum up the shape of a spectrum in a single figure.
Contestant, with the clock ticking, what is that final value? 77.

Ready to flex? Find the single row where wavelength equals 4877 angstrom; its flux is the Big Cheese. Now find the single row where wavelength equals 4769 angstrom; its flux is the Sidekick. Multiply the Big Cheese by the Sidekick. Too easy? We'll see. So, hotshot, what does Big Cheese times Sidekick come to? 20.8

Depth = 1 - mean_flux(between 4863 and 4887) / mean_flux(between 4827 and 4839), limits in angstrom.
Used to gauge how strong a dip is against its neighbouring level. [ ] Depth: -0.01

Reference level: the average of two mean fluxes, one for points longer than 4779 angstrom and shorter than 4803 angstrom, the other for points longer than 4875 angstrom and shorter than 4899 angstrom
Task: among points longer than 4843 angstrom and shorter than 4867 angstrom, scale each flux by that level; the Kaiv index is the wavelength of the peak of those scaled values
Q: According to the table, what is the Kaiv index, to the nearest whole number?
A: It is 4849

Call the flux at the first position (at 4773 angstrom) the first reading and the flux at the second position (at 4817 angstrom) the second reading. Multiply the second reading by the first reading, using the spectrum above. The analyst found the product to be 19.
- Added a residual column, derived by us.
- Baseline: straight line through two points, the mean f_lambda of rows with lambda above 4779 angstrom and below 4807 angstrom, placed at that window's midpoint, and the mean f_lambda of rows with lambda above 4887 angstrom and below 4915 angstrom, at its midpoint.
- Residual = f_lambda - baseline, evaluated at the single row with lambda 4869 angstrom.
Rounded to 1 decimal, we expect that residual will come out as 0.0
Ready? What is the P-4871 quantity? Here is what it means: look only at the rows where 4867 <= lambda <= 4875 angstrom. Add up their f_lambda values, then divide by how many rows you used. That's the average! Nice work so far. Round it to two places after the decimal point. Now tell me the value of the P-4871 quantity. 4.68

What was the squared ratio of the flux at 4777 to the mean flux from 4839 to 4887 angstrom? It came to 0.59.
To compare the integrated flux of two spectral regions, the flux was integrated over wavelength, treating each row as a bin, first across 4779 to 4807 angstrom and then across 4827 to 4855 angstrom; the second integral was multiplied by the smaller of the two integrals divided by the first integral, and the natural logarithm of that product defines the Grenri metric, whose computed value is 4.90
